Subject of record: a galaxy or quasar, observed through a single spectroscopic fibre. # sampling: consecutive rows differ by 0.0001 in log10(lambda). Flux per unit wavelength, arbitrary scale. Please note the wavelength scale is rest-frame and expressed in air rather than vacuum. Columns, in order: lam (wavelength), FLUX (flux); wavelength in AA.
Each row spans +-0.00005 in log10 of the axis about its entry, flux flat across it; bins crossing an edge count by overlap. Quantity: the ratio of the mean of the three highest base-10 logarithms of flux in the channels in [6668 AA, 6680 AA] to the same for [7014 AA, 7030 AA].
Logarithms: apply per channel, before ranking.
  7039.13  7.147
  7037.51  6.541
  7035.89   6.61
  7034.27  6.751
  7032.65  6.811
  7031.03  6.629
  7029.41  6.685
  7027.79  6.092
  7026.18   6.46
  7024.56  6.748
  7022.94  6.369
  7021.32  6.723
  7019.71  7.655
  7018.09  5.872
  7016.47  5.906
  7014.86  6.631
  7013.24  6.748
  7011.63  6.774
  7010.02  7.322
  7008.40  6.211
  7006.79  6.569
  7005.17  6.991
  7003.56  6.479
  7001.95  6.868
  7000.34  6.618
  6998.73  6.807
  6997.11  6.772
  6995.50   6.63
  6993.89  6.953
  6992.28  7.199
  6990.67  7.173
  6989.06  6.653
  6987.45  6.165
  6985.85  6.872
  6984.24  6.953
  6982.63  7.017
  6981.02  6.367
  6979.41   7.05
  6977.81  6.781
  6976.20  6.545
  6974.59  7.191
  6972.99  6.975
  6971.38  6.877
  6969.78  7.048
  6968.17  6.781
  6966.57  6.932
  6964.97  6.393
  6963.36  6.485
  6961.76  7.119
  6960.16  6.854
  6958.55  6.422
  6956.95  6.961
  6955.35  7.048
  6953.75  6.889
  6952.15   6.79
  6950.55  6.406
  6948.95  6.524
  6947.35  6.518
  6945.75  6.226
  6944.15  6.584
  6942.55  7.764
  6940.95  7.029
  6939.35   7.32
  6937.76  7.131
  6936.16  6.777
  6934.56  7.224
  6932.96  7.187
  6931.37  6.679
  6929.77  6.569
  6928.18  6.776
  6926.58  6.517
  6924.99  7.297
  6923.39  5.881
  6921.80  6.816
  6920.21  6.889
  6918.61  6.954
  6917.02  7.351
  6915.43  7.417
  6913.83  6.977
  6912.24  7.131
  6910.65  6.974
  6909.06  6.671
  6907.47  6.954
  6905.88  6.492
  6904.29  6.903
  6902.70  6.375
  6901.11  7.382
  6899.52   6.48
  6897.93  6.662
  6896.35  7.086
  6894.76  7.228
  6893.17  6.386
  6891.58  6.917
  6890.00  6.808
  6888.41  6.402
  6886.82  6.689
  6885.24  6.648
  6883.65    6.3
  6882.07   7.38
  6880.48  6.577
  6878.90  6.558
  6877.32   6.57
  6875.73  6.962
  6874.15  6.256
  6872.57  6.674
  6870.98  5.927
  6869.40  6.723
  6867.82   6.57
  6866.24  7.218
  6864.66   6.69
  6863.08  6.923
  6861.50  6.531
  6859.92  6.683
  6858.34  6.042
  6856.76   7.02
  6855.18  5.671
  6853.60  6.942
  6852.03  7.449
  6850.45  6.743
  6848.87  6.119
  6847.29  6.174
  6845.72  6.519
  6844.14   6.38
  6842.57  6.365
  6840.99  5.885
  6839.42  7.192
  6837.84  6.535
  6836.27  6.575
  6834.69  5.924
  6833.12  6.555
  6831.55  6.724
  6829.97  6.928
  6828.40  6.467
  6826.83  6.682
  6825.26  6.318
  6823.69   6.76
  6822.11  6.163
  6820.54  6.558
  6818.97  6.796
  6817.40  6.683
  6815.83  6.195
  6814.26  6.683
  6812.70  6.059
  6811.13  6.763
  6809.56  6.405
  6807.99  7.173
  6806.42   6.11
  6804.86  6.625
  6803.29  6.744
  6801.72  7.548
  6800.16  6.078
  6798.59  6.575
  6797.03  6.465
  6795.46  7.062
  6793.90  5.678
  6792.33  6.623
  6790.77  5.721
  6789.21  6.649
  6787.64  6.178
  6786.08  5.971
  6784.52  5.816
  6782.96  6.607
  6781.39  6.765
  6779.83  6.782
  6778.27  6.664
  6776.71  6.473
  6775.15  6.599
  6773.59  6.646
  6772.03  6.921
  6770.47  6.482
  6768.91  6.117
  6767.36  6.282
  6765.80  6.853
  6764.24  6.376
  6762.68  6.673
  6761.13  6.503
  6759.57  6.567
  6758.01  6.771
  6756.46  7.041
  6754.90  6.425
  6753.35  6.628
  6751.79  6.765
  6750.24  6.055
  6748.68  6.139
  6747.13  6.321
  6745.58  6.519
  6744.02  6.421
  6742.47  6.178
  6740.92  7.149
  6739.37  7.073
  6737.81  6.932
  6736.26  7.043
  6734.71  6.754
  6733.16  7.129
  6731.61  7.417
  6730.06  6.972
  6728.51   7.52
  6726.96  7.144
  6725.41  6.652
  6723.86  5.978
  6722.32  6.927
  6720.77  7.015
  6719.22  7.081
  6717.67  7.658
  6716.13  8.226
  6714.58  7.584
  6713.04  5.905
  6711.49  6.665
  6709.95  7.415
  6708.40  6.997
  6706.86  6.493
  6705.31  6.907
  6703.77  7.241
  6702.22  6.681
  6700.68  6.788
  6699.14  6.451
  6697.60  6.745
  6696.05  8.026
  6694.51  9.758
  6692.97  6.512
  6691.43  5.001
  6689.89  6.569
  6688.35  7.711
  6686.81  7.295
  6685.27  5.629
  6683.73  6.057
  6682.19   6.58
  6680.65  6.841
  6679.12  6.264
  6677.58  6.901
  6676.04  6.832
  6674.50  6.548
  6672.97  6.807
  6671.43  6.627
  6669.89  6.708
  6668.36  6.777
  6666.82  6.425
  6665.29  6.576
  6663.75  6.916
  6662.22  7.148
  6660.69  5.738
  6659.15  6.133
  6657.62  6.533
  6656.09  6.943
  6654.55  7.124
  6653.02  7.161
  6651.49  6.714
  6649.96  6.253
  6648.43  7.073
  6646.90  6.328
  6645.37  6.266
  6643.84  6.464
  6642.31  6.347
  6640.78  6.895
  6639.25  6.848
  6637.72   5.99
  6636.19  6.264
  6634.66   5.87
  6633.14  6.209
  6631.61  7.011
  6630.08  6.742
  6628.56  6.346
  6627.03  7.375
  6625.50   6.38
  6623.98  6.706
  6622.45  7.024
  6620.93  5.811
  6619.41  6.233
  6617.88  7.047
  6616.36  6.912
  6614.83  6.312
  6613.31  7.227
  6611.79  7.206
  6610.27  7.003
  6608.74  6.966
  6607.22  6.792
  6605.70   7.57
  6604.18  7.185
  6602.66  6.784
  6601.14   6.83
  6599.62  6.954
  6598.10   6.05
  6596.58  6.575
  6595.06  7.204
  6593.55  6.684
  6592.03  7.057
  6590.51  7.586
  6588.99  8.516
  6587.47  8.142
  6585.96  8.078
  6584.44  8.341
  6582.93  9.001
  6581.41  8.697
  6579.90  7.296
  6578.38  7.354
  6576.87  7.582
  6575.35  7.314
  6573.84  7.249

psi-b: 0.99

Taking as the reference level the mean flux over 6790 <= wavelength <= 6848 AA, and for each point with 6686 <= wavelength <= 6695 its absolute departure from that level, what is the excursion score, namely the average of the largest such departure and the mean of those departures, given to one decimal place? 2.2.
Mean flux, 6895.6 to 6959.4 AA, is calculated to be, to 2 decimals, 6.85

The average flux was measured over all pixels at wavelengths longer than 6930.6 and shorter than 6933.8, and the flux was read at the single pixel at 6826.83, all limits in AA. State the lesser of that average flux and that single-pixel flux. 6.68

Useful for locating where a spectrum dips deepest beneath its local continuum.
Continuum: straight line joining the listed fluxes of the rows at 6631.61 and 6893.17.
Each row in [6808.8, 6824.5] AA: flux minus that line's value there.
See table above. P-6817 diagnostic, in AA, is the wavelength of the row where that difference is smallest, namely 6812.70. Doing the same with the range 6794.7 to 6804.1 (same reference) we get 6800.16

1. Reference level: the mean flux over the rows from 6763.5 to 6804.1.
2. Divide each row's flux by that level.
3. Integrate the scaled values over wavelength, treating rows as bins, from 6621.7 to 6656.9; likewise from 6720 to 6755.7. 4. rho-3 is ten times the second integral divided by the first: 10.3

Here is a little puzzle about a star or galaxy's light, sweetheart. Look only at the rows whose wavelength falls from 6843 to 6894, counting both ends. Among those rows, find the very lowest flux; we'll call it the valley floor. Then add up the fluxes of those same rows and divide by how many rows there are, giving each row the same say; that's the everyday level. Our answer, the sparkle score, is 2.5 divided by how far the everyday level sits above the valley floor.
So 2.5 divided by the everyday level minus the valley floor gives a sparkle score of 2.7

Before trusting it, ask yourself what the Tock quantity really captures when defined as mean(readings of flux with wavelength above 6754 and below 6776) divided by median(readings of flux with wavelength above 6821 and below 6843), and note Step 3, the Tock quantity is 1.01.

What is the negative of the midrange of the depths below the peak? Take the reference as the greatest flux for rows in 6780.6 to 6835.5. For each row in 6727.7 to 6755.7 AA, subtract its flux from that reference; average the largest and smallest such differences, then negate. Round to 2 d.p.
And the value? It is -0.76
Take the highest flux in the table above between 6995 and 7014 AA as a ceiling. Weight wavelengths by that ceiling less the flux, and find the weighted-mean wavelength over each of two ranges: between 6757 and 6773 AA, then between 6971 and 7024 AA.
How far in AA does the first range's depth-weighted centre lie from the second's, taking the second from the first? -234.4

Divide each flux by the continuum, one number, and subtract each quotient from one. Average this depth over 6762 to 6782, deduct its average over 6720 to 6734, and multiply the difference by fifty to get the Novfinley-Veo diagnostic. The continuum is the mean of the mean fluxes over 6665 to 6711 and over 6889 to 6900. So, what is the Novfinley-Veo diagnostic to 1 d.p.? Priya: 2.8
